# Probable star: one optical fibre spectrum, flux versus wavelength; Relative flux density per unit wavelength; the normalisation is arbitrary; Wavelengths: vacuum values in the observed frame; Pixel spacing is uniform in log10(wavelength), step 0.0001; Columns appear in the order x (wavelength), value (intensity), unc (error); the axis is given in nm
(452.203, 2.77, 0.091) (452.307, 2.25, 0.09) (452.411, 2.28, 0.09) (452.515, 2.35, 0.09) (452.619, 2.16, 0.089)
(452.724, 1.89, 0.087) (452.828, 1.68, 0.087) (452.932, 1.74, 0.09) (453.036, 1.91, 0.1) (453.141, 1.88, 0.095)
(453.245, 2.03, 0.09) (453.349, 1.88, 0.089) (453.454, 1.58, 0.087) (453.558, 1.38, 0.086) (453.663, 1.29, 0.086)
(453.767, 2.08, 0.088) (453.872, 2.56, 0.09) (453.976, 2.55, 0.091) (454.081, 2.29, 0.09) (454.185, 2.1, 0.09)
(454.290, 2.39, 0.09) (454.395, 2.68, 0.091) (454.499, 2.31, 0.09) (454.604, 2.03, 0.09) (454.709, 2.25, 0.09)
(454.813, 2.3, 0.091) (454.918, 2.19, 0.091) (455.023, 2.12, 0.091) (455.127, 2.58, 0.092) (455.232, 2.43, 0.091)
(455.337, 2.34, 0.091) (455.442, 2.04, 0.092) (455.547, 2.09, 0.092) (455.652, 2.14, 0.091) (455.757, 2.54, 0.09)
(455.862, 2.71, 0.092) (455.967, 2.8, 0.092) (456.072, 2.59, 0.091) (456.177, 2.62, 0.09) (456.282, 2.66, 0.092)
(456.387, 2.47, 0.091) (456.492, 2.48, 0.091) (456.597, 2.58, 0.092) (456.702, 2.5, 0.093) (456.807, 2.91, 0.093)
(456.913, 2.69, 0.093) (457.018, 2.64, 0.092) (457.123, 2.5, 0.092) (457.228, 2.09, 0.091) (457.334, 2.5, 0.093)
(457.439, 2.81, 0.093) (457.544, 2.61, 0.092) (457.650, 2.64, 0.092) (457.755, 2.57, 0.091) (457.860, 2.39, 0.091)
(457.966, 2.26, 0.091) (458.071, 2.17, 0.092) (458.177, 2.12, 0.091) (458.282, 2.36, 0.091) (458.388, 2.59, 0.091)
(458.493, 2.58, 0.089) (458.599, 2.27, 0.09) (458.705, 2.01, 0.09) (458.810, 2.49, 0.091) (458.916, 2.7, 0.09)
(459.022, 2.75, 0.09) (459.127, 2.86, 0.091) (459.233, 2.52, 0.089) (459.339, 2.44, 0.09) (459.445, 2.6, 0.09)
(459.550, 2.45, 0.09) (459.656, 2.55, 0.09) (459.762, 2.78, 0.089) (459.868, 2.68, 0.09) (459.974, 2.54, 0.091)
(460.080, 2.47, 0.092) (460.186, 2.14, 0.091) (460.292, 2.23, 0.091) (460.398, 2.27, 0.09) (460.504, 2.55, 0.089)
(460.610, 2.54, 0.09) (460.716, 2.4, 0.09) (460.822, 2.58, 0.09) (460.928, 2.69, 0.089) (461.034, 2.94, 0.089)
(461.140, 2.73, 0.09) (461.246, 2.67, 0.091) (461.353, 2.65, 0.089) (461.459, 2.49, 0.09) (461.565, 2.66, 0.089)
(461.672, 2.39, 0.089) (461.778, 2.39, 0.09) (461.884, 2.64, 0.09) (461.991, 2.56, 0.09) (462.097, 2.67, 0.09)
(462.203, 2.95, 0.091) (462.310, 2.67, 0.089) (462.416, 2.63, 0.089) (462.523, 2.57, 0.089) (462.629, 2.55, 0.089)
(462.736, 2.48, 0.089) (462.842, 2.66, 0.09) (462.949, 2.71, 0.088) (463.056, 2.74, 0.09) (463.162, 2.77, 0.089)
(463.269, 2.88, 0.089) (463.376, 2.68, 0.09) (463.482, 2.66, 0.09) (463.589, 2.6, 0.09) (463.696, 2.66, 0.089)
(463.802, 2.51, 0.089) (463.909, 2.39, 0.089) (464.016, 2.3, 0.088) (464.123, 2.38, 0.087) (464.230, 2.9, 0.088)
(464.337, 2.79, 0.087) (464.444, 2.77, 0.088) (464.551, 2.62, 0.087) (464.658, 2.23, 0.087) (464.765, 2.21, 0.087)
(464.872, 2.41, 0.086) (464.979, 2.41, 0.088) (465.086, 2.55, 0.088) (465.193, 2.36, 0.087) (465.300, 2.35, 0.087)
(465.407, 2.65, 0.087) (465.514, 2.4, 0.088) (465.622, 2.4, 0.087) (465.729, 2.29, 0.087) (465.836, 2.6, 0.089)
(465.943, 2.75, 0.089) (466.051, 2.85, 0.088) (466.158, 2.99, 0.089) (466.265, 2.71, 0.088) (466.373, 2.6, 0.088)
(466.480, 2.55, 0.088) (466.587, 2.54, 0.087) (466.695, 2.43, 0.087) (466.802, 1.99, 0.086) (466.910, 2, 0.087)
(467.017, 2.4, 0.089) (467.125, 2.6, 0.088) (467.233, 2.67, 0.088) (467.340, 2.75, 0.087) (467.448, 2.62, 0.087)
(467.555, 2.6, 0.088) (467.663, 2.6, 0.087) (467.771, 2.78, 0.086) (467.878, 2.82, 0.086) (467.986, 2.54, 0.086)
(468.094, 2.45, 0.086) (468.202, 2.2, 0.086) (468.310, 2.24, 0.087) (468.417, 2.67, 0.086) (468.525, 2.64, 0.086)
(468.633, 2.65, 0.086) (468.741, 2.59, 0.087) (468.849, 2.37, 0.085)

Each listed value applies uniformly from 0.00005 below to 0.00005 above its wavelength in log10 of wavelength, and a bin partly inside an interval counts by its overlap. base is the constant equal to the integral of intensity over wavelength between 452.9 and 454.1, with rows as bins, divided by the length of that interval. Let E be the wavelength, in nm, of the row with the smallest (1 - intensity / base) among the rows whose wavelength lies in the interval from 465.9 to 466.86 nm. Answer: 466.158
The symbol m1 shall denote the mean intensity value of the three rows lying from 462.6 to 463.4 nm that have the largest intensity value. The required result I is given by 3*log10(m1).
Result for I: 1.34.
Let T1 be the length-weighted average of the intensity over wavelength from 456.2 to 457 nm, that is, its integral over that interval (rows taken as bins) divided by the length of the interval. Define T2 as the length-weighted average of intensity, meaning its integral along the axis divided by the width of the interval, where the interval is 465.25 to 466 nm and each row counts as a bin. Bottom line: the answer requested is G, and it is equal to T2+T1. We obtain 5.11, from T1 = 2.61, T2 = 2.49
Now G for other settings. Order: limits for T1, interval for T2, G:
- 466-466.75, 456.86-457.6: 5.22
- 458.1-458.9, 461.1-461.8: 4.93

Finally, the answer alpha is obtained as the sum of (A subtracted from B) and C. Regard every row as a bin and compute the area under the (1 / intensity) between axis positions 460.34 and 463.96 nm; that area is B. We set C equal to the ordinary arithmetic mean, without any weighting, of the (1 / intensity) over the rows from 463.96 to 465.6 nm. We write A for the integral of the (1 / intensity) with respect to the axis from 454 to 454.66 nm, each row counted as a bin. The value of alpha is 1.5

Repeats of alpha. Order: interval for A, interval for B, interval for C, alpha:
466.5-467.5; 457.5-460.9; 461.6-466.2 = 1.4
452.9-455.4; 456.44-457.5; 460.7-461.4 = -0.4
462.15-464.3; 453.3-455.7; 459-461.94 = 0.7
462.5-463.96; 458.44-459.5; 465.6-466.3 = 0.2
